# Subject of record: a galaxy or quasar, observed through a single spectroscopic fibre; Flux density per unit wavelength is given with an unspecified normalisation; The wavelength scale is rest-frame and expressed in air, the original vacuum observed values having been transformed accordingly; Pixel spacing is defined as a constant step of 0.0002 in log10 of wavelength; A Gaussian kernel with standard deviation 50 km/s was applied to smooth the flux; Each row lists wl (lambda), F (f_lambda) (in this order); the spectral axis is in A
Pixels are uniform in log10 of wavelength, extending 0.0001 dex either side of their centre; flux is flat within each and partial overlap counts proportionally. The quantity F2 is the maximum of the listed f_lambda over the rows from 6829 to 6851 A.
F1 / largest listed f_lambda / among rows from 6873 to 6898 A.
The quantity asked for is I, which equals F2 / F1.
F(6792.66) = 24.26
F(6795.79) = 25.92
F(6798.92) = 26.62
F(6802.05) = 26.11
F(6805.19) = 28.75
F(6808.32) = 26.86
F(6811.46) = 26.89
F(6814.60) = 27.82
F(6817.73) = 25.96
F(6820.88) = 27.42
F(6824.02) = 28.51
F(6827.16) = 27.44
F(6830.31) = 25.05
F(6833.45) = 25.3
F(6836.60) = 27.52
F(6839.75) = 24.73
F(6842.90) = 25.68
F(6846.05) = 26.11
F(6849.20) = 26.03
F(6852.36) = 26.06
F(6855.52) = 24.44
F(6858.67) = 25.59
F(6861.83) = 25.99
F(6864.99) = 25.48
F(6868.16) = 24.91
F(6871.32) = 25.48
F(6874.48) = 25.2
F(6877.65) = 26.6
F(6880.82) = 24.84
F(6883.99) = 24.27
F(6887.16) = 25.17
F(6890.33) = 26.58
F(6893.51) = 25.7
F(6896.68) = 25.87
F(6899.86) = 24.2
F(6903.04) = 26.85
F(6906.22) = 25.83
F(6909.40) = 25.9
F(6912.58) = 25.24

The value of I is 1.03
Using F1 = 26.6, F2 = 27.52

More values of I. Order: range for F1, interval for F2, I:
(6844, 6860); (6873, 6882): 1.02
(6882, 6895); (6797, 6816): 1.08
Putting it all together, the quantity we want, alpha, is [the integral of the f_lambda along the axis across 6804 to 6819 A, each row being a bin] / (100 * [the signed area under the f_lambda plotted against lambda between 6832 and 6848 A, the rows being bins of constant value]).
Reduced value 0.0099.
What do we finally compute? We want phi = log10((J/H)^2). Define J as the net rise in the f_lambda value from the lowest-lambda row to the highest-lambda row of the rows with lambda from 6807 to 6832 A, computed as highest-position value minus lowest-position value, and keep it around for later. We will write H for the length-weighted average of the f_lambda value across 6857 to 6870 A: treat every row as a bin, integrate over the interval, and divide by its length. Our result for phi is -2.3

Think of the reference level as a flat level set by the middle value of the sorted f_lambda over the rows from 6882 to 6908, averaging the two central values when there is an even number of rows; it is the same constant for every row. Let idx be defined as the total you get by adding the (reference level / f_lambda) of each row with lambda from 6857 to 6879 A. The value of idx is 7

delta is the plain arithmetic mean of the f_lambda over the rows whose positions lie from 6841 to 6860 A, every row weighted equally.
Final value 25.7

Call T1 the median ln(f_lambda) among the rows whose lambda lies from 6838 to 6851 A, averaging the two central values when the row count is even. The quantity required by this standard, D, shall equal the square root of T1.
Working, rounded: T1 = 3.25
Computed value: 1.80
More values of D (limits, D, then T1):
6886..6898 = 1.80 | 3.25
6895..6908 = 1.80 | 3.25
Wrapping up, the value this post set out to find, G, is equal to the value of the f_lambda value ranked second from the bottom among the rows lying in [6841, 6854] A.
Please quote 26.03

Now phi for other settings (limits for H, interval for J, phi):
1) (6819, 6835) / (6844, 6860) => -3.4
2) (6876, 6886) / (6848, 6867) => -3.3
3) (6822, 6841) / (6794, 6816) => -2.3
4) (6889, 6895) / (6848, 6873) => -3.4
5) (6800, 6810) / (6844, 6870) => -2.7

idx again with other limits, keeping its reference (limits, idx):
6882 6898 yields 5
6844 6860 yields 5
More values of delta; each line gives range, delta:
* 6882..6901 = 25.3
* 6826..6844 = 26.0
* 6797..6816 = 27.2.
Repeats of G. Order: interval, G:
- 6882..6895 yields 25.17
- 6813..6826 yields 27.42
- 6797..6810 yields 26.62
